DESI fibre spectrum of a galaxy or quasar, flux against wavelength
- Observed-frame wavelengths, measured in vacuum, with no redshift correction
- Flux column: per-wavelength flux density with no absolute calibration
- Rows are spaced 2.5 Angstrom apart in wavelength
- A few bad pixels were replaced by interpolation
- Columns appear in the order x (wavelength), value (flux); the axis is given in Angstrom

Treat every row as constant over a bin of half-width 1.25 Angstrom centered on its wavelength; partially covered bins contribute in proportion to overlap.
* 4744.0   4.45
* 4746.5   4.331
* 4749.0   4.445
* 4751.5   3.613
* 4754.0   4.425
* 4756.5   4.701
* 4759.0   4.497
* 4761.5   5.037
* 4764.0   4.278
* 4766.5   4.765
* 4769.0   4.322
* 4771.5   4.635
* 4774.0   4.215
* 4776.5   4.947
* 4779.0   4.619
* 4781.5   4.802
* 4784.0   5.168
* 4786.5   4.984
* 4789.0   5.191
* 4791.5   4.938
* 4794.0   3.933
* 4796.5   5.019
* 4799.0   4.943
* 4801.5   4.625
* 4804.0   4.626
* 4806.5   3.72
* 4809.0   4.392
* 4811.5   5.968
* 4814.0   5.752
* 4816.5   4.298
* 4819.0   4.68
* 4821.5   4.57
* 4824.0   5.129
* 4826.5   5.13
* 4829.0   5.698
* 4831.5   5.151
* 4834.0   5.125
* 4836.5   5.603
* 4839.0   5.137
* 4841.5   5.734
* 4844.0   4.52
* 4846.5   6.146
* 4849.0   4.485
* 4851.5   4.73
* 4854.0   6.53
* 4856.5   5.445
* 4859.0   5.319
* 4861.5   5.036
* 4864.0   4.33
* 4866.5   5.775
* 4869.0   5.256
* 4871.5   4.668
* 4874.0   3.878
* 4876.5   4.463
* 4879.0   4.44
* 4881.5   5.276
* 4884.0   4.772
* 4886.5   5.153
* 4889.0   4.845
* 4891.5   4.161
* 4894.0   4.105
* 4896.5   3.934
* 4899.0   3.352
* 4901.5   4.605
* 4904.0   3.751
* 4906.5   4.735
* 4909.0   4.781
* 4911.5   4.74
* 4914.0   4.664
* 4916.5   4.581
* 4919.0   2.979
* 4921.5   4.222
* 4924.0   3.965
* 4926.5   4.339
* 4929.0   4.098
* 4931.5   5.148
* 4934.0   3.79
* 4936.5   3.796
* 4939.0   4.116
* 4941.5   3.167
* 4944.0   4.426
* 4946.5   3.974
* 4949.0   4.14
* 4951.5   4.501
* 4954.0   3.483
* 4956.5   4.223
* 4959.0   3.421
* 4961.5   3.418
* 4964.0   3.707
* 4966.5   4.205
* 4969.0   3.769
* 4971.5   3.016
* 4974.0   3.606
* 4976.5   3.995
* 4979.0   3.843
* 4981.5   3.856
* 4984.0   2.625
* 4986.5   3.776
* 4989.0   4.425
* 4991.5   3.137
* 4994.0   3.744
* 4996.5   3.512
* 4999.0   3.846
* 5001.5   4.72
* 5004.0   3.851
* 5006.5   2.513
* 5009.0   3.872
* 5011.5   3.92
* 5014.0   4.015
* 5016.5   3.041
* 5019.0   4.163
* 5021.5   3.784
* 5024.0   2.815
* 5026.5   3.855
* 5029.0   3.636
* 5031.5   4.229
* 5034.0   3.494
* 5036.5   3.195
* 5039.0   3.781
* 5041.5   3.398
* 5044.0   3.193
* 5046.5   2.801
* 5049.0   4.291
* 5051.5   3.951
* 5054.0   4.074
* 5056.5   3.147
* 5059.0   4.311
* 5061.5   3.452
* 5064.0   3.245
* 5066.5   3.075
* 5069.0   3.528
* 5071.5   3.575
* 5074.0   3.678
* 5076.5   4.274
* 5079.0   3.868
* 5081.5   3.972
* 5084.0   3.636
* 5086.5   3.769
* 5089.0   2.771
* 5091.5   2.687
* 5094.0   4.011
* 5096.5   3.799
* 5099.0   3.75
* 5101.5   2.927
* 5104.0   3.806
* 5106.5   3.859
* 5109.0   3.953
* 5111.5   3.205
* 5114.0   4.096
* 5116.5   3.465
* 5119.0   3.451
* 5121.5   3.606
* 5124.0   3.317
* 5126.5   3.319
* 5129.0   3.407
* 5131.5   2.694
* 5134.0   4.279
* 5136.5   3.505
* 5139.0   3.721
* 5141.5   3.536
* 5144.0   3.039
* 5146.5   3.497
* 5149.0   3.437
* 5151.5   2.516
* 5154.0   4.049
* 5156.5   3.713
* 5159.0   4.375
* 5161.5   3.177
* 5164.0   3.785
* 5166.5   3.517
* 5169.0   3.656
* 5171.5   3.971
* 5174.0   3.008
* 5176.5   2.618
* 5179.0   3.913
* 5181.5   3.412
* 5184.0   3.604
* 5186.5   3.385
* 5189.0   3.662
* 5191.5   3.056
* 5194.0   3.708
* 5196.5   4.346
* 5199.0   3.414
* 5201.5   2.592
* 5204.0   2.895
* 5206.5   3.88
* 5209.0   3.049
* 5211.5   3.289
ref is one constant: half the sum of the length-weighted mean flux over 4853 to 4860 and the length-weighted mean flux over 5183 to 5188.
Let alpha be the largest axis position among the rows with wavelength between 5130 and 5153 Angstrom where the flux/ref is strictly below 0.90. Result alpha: 5151.5 Angstrom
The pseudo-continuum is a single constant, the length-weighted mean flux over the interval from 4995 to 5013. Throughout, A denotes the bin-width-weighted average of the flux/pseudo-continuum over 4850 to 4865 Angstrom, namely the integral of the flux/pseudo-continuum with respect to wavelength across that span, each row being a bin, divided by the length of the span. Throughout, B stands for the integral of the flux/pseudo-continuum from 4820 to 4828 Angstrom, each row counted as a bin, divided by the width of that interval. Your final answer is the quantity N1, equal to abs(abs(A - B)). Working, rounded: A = 1.40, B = 1.3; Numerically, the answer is 0.07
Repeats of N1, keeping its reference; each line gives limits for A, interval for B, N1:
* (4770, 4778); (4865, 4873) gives 0.15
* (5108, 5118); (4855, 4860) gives 0.47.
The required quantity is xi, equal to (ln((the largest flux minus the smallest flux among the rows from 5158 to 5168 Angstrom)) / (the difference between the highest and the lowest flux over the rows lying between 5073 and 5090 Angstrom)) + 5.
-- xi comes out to 5.1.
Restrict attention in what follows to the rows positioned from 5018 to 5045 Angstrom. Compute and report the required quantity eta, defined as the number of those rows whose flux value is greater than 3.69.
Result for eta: 5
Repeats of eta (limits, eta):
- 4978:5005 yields 8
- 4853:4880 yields 11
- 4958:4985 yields 6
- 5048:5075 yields 4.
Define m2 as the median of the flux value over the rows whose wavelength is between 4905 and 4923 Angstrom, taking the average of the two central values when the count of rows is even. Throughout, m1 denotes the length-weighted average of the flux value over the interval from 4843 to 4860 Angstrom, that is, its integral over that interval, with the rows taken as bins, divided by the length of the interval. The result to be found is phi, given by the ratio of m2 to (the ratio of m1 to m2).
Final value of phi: 4.1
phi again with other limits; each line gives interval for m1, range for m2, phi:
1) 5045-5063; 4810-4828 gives 7.1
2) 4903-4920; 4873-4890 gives 5.2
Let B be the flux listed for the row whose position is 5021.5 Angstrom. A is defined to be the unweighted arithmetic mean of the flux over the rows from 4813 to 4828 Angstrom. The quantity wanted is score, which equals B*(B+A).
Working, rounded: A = 4.9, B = 3.784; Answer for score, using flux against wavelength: 33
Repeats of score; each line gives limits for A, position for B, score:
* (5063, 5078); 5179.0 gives 29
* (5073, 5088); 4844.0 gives 38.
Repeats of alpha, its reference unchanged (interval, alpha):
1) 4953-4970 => 4969.0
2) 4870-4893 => 4891.5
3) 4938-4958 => 4954.0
